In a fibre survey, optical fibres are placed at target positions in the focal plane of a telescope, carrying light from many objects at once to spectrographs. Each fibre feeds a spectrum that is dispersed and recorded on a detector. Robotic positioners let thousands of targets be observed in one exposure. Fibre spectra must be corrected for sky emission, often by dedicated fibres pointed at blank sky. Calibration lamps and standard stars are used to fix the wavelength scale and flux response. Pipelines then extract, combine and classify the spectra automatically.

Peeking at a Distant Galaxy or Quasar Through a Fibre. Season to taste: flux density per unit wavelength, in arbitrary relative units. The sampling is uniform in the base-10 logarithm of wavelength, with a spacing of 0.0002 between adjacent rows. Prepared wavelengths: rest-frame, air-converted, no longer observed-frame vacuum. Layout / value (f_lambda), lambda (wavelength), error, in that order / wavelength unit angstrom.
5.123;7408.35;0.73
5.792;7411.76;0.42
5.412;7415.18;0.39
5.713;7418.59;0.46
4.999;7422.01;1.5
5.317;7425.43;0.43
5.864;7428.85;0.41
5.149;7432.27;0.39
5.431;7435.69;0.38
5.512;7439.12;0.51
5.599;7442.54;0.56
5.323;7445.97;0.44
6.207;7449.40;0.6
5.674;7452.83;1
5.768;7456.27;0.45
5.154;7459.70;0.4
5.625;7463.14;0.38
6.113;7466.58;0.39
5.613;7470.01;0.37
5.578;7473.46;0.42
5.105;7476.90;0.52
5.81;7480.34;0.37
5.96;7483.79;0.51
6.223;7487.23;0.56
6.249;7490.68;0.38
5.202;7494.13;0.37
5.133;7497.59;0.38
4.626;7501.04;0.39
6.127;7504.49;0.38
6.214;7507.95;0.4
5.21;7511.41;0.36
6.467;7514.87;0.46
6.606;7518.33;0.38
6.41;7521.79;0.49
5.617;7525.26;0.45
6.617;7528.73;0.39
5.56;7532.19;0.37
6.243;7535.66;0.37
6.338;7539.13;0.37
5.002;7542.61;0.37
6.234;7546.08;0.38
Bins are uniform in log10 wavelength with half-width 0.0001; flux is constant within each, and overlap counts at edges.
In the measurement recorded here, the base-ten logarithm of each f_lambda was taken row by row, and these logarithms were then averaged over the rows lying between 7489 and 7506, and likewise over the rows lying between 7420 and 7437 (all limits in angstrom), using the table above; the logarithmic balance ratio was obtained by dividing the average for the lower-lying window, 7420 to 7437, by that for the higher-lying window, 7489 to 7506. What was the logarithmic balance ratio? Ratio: 0.99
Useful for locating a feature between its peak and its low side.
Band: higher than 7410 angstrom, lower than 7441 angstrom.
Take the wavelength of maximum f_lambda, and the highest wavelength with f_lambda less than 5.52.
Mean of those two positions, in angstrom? 7434.0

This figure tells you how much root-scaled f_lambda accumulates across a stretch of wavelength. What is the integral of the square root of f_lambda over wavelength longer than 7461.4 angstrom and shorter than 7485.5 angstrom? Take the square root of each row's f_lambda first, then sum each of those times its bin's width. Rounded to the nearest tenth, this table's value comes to 57.4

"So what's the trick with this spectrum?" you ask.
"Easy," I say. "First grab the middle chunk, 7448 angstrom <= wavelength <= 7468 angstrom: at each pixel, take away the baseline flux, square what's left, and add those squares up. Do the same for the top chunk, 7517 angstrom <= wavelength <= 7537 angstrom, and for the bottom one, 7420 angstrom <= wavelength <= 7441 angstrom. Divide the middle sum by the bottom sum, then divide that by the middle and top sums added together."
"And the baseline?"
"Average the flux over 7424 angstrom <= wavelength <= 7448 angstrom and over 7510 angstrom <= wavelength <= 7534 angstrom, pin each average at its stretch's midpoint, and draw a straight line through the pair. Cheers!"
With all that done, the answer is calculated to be 1.0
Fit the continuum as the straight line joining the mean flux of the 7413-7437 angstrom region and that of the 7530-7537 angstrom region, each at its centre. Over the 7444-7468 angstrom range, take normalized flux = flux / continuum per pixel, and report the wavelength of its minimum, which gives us 7459.70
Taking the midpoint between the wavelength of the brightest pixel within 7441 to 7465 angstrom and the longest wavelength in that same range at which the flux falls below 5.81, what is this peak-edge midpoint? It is 7456.3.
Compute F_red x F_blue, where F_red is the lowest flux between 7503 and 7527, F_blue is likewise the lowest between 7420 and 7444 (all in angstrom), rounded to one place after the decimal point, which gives 26.0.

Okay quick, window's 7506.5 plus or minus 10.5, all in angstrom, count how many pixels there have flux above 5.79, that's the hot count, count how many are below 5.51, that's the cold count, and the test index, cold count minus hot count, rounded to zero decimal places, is 0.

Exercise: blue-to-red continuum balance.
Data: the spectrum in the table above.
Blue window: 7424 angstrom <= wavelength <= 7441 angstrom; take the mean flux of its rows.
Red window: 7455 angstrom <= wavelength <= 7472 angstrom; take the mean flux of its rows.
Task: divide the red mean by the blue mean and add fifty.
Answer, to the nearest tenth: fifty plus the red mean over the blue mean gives 51.0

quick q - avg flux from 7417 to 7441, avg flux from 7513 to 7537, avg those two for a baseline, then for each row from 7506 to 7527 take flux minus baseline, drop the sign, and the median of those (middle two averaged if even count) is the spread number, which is 0.600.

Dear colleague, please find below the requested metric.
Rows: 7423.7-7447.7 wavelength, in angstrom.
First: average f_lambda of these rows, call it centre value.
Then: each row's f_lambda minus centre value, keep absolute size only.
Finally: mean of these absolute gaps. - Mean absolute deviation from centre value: 0.17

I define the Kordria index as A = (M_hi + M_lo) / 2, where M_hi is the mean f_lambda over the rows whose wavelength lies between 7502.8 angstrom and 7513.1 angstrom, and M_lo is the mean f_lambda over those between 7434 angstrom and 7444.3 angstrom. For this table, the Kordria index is 5.68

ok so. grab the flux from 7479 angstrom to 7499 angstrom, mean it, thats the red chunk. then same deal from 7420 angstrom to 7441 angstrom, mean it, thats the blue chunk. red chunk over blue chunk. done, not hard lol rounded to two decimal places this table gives 1.07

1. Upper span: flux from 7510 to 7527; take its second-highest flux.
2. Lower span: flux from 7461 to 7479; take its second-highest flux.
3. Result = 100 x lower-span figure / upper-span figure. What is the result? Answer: 87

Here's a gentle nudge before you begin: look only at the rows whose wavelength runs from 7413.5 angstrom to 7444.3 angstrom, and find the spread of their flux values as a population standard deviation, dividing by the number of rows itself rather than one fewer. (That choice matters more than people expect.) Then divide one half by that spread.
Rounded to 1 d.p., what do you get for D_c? 2.0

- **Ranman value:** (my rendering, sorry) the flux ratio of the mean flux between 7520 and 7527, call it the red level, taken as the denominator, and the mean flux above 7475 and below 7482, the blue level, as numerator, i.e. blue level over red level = 0.908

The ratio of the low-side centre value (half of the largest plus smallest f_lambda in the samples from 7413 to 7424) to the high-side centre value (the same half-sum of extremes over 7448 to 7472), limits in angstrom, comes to 0.94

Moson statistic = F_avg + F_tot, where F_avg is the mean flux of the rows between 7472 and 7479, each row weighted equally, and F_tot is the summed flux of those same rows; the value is 16.0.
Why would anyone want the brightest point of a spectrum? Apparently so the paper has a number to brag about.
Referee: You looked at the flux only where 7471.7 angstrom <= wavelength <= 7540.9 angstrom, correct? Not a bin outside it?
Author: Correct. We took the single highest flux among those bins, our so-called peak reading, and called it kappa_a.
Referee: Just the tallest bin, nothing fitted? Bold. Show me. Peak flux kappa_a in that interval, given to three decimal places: 6.617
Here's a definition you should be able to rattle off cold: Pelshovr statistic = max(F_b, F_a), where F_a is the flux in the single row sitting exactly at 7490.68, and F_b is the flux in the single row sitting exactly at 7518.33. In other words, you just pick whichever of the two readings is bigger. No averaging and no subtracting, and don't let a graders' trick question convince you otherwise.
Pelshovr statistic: 6.61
